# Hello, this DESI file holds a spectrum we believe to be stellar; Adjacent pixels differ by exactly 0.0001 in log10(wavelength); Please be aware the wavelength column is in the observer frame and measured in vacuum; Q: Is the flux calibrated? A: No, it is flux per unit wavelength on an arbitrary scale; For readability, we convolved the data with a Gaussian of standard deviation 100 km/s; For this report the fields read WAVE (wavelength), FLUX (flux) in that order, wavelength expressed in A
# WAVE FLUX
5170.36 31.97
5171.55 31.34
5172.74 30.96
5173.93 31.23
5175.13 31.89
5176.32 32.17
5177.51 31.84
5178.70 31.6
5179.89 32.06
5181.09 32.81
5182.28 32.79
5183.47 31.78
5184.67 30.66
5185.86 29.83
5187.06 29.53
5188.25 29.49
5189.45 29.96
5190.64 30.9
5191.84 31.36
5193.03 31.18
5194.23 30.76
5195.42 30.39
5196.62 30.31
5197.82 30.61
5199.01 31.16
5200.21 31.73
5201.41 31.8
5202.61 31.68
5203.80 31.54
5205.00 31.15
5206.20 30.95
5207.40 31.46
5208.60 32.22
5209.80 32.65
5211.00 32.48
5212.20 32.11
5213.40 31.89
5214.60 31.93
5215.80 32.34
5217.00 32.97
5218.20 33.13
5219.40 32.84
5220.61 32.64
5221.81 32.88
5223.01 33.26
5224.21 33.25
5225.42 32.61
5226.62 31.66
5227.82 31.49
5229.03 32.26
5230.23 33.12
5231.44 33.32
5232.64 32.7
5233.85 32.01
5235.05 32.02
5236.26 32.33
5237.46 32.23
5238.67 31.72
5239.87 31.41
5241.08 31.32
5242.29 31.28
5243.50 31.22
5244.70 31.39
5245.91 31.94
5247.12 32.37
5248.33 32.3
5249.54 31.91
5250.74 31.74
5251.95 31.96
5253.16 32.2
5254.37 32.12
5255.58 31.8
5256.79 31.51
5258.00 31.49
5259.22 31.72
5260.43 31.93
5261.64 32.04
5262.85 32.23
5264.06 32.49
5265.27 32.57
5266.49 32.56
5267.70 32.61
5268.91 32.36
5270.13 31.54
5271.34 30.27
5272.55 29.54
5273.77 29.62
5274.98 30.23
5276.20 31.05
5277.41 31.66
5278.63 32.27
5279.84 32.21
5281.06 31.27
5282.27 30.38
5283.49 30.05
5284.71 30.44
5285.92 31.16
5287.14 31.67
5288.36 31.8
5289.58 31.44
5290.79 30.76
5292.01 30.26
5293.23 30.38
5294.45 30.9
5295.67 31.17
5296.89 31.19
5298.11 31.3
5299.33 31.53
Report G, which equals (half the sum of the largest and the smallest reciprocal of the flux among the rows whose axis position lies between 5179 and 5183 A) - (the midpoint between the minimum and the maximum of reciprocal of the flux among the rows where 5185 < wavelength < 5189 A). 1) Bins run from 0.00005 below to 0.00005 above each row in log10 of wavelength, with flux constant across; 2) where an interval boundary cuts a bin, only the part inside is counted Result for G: -0.0029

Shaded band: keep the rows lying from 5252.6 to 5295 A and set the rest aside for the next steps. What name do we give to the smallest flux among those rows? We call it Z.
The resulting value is 29.54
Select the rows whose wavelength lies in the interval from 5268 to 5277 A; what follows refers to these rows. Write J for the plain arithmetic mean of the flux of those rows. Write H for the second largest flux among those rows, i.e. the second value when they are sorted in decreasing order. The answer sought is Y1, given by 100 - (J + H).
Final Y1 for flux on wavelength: 37.8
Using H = 31.54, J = 30.7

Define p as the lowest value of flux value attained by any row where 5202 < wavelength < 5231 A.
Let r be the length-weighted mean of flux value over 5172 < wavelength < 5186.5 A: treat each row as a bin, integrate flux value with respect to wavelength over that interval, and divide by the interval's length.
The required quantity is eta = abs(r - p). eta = 0.66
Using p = 30.95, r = 31.6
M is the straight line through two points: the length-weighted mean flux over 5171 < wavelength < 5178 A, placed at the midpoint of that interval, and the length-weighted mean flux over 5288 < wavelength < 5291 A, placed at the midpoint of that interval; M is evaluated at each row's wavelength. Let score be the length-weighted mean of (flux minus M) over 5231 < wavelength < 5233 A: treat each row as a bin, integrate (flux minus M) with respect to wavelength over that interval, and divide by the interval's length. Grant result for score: 1.5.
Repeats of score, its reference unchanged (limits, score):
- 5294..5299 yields -0.3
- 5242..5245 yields -0.2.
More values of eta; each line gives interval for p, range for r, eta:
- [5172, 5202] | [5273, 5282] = 1.64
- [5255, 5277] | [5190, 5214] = 1.88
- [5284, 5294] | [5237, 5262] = 1.52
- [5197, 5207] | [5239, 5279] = 1.04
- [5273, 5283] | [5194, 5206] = 1.51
